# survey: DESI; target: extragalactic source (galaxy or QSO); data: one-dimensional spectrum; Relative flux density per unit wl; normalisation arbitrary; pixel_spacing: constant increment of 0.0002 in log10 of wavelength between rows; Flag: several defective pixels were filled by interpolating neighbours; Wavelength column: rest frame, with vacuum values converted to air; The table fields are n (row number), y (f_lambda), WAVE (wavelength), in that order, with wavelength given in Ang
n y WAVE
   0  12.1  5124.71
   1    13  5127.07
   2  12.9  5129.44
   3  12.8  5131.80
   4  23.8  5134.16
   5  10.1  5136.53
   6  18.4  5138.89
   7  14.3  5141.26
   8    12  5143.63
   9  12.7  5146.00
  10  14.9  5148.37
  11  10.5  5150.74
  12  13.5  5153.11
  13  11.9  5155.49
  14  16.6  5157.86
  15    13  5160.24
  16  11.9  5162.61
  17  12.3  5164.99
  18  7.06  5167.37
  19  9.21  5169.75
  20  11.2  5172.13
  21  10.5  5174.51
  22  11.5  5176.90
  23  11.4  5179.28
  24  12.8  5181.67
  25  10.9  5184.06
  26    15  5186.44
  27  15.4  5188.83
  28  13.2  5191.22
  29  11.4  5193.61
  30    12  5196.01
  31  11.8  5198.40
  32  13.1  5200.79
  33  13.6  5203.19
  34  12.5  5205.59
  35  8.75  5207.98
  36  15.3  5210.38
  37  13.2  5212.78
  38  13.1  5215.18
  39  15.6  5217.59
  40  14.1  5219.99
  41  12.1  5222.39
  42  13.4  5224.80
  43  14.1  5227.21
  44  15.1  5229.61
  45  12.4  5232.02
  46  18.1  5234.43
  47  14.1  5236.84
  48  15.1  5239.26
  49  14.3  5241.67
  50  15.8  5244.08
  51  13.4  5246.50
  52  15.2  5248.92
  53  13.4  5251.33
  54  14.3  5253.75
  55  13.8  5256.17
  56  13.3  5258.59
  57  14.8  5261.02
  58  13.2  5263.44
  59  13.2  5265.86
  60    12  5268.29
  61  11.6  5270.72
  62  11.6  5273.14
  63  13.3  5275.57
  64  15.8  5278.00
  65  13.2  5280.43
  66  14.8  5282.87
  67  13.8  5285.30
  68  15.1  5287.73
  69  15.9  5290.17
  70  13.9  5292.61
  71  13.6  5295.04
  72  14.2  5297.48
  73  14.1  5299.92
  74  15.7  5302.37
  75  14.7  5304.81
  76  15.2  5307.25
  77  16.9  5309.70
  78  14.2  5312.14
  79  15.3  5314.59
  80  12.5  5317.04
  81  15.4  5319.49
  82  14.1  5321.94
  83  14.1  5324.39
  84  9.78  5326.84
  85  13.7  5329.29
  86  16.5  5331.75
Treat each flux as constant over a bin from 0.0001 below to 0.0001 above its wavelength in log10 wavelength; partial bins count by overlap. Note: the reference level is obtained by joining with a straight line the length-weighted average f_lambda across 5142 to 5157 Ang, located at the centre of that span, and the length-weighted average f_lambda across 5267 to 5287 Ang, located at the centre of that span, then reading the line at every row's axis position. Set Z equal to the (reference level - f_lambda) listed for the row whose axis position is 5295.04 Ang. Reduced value -0.2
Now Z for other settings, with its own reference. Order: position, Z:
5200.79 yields -0.1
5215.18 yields -0.1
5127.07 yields -0.4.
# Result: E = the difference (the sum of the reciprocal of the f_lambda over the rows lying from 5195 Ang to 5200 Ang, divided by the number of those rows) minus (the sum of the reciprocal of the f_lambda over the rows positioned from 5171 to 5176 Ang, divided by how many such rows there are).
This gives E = -0.0082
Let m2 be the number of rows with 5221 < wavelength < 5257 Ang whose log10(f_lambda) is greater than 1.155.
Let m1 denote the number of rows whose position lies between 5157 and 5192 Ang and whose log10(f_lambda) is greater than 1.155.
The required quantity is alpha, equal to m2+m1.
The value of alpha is 10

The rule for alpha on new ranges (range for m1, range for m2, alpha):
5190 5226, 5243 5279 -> 7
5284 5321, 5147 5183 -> 10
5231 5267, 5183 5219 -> 11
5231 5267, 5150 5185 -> 8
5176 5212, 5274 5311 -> 11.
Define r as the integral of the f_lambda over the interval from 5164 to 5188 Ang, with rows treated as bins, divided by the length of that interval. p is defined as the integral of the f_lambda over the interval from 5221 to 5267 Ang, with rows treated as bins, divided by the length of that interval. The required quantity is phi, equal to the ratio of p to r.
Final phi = 1.26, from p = 14.2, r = 11.2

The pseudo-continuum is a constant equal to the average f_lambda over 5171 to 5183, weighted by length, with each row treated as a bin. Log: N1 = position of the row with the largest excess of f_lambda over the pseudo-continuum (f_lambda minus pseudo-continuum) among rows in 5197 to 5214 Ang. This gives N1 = 5210.38 Ang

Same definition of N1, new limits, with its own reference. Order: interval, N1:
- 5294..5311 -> 5309.70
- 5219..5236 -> 5234.43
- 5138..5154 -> 5138.89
